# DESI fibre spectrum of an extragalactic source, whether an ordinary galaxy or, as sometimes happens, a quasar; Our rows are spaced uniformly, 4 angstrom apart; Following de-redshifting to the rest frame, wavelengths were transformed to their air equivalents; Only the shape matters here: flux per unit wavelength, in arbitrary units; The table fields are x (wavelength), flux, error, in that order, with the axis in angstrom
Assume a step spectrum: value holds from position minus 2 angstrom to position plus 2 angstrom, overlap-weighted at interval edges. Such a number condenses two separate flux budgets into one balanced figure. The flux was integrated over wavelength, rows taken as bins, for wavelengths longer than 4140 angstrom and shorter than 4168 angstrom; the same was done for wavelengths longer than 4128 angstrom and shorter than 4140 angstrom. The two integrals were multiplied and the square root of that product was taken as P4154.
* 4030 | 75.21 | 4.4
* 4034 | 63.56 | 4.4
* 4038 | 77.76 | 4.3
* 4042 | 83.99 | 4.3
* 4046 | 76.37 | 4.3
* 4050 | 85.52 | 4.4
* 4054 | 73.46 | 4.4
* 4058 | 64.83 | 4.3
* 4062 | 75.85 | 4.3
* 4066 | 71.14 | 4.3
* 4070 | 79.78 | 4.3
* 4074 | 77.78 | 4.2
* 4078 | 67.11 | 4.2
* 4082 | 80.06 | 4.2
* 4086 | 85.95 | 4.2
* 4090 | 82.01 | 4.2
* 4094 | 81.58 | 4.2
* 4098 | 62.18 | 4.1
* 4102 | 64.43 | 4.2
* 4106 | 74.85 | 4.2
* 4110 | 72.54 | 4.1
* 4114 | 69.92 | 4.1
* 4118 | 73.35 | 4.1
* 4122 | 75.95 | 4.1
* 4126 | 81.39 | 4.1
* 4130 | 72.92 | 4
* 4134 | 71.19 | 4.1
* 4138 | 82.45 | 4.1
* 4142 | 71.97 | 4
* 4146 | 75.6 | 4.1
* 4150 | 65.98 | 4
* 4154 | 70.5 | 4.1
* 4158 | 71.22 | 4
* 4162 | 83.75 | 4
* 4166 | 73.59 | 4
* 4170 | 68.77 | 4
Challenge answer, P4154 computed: 1363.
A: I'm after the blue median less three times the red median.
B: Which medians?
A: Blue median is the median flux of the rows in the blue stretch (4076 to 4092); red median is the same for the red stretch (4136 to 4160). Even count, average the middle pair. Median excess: -134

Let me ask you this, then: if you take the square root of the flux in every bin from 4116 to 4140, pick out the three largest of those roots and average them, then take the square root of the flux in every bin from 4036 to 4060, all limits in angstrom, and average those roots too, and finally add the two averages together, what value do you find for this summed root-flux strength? 17.7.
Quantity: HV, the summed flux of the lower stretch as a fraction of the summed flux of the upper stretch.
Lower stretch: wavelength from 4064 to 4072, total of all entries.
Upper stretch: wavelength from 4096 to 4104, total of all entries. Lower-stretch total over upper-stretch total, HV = 1.19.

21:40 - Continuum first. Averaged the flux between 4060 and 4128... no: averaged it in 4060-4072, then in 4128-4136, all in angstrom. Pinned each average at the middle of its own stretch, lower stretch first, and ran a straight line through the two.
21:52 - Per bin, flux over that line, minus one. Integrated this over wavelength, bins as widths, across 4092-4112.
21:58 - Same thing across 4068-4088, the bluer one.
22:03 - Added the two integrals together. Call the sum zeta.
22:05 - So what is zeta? 0.2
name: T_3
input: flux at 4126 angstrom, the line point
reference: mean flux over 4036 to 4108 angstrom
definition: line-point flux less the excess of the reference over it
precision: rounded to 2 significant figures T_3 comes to 87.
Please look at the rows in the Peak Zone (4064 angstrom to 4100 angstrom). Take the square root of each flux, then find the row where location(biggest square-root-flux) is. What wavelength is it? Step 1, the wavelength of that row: 4086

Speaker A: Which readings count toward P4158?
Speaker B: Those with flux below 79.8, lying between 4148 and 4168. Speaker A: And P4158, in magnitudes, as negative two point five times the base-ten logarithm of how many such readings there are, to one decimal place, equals -1.5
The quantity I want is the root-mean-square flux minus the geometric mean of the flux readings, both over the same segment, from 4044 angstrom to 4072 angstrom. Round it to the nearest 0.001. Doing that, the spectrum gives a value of 0.488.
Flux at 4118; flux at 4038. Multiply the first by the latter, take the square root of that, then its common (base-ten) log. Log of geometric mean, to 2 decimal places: 1.88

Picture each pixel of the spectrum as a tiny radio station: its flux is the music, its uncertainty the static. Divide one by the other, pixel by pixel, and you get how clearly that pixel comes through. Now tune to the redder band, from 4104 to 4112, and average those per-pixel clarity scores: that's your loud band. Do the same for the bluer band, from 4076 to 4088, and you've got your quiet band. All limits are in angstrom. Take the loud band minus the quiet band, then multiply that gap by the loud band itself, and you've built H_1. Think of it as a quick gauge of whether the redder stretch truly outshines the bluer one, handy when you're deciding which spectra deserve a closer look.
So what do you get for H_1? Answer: -13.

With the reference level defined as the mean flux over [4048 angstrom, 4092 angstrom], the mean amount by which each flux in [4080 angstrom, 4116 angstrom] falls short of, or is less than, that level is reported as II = 1.8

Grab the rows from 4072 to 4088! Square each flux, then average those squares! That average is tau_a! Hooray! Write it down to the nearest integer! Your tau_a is 6088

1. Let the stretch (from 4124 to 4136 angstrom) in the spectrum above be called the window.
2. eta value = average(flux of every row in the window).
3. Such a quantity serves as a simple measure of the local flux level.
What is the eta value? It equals 75.2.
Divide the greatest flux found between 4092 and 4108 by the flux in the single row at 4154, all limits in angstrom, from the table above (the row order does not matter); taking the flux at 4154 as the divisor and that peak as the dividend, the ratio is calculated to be 1.16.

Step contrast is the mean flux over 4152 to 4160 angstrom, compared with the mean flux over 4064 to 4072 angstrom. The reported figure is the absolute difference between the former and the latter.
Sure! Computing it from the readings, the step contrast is 4.60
